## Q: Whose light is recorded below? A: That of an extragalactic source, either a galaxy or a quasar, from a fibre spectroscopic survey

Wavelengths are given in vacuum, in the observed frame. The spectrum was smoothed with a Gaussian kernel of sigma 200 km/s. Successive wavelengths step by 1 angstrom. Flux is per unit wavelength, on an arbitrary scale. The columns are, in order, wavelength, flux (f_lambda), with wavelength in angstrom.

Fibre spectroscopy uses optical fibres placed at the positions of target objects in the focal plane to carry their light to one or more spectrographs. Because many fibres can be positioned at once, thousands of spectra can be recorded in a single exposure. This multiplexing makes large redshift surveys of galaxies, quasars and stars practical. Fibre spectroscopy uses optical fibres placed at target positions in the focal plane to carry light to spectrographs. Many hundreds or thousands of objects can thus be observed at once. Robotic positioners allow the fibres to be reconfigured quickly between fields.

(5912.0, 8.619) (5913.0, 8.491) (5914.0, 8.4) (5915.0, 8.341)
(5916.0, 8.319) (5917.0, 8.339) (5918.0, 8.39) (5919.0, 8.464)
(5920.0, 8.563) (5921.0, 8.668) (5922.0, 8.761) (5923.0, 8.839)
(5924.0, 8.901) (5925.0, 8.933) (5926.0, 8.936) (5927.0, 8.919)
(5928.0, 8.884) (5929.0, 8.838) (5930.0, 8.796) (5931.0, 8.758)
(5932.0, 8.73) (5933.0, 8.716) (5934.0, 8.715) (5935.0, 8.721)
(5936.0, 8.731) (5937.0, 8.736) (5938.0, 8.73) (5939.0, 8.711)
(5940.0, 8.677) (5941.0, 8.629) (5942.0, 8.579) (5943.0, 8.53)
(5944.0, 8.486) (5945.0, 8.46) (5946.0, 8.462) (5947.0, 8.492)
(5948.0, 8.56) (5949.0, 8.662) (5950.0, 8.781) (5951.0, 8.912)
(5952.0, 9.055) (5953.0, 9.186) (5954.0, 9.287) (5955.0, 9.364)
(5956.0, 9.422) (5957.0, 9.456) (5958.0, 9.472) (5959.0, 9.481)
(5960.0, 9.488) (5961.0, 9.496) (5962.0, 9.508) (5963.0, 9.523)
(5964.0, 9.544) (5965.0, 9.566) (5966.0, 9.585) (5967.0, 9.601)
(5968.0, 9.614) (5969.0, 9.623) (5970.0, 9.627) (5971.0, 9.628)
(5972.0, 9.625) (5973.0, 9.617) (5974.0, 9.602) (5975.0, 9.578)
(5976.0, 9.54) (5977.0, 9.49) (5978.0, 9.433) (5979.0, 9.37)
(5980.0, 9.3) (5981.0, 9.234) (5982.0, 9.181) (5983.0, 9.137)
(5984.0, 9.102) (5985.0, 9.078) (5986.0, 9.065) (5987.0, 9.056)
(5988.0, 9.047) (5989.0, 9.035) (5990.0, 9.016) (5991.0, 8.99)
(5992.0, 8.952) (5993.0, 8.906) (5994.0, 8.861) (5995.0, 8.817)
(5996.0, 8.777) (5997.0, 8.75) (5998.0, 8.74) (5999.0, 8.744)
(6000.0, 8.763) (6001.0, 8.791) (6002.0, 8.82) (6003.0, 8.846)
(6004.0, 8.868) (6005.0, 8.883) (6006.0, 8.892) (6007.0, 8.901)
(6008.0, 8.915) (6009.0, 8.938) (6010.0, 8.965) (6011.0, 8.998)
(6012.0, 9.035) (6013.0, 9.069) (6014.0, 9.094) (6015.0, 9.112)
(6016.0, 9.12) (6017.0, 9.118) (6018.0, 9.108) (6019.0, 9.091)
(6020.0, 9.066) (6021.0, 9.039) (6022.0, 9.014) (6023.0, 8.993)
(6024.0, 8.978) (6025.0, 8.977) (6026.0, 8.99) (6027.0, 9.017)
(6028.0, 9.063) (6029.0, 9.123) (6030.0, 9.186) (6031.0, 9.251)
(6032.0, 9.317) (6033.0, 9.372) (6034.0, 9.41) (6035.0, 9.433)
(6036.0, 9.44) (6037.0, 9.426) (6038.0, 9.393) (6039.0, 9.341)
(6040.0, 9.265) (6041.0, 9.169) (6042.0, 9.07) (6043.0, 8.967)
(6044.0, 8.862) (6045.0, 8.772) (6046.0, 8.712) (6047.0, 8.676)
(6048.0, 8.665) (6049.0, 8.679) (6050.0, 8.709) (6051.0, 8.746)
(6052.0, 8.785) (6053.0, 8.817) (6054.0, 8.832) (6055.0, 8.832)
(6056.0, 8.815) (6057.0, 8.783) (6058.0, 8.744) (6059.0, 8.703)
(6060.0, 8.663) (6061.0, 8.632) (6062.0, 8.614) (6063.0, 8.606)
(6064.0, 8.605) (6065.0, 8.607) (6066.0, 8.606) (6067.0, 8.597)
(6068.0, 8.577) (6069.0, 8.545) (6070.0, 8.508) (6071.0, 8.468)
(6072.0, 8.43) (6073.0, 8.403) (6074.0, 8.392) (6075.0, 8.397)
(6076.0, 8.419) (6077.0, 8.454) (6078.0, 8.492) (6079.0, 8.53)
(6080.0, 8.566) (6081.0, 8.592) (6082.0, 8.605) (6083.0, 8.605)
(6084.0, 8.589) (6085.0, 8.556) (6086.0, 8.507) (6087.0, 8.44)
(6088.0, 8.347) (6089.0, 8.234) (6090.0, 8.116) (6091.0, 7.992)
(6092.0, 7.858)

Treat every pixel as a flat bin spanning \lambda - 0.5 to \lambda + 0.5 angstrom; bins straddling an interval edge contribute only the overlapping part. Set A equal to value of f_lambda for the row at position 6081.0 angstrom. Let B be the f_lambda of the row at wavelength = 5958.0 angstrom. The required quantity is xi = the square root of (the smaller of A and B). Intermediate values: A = 8.592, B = 9.472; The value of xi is 2.93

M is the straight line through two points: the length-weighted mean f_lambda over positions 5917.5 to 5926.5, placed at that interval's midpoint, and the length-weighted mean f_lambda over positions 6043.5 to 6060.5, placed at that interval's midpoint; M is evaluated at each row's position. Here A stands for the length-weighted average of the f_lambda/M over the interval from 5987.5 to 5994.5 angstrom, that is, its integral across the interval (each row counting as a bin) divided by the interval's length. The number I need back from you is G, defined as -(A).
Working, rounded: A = 1.027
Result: -1.03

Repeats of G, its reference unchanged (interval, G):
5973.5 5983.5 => -1.07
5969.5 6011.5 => -1.04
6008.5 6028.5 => -1.03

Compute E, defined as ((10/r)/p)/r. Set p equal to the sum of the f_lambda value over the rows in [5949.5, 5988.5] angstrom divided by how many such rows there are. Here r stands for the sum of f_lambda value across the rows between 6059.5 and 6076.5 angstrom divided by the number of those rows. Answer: 0.0146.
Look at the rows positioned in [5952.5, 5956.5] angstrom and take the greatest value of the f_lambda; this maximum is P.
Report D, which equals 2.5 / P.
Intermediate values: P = 9.422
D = 0.265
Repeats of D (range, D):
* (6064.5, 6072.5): 0.290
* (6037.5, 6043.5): 0.266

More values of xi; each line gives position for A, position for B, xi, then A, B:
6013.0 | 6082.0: 2.93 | 9.069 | 8.605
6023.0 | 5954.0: 3.00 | 8.993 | 9.287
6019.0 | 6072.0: 2.90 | 9.091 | 8.43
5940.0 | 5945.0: 2.91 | 8.677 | 8.46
